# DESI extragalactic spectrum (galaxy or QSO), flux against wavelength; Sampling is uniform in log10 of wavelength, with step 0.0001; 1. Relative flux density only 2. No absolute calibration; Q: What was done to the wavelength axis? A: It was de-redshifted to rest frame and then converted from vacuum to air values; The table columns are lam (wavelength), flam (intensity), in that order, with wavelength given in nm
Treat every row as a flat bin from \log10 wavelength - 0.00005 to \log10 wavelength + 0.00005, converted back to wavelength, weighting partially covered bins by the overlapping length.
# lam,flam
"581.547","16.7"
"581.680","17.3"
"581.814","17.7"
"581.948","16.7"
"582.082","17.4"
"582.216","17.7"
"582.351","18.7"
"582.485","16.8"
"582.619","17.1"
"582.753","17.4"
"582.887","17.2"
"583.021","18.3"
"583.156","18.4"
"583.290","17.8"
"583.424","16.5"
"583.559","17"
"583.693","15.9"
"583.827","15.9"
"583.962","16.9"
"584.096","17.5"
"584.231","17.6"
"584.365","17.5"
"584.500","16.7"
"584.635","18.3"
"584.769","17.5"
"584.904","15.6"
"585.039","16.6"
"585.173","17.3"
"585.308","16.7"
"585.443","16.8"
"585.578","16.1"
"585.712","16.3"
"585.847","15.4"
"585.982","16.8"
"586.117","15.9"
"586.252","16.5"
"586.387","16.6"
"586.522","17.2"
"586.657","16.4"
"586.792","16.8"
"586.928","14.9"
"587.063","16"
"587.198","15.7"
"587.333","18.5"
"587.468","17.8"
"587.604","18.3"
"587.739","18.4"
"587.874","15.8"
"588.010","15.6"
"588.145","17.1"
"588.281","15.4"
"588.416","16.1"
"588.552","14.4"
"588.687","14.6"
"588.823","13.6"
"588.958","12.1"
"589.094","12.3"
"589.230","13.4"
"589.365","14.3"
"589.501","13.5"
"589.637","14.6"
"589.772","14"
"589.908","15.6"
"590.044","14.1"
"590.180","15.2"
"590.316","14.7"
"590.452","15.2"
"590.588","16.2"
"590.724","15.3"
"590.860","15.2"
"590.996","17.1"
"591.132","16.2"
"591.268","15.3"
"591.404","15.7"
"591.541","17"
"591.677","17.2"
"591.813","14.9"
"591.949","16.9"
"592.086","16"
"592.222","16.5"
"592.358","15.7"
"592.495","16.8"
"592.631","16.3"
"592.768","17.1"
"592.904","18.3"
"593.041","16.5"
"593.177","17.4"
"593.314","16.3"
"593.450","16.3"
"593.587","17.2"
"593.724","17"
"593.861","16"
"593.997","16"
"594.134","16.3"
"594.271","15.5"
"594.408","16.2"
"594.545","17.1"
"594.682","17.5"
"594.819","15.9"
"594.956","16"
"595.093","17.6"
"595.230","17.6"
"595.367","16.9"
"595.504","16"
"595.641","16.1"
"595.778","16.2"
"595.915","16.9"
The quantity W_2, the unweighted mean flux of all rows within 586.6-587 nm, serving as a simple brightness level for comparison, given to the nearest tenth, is 16.0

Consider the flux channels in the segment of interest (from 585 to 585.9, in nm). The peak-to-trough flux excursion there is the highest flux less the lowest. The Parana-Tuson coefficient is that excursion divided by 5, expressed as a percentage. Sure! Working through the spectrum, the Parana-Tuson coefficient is 38.0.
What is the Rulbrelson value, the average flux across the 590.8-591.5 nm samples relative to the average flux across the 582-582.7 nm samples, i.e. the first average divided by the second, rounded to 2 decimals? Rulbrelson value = 0.91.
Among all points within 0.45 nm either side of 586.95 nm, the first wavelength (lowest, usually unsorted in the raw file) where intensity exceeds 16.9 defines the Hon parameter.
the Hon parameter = 586.522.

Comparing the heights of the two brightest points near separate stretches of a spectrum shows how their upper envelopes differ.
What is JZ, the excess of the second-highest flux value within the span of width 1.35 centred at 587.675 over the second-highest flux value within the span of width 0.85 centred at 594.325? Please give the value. 1.3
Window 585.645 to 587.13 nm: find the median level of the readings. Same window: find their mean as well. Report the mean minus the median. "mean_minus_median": -0.15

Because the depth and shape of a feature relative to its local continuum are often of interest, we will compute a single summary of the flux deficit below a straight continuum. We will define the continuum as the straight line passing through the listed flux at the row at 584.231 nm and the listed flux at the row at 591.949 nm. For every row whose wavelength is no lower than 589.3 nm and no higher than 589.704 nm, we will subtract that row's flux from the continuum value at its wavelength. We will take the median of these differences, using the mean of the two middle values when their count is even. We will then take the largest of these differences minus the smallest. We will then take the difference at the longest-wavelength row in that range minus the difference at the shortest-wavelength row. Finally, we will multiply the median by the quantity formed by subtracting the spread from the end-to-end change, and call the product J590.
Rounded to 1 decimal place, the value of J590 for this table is -4.1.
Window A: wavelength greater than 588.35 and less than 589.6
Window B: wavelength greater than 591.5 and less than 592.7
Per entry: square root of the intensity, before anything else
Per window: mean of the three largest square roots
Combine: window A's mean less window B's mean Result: -0.3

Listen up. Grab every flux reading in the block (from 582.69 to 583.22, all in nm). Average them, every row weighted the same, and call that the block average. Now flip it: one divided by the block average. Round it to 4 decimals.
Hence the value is 0.0561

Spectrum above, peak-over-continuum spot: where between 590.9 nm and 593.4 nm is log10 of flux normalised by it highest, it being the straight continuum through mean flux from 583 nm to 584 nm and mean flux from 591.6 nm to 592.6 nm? 592.904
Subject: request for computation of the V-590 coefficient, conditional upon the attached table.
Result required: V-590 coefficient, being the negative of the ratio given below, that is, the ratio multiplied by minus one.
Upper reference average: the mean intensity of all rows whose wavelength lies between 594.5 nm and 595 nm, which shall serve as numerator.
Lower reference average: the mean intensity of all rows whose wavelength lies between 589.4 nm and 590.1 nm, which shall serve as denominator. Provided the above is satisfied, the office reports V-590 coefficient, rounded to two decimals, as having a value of -1.16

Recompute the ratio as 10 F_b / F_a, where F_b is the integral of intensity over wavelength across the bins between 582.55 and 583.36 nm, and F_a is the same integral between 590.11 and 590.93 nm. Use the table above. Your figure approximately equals 11.4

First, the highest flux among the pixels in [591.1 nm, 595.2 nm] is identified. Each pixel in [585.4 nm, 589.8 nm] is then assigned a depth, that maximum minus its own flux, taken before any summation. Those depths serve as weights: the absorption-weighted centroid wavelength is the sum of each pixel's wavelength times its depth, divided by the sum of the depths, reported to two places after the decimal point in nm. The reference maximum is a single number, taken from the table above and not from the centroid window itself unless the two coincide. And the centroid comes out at 588.09 nm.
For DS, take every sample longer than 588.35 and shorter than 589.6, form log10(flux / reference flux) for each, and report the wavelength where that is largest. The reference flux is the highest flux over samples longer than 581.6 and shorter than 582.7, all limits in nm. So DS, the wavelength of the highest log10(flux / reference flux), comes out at 588.416 nm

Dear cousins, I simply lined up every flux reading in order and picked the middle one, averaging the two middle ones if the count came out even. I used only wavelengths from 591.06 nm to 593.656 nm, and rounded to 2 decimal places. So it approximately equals 16.50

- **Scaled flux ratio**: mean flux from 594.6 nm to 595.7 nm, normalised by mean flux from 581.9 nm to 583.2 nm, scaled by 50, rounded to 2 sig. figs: 48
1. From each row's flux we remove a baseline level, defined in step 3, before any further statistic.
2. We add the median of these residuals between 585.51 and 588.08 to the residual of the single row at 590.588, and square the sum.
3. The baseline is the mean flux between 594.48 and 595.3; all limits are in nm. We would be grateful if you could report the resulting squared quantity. 1.7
